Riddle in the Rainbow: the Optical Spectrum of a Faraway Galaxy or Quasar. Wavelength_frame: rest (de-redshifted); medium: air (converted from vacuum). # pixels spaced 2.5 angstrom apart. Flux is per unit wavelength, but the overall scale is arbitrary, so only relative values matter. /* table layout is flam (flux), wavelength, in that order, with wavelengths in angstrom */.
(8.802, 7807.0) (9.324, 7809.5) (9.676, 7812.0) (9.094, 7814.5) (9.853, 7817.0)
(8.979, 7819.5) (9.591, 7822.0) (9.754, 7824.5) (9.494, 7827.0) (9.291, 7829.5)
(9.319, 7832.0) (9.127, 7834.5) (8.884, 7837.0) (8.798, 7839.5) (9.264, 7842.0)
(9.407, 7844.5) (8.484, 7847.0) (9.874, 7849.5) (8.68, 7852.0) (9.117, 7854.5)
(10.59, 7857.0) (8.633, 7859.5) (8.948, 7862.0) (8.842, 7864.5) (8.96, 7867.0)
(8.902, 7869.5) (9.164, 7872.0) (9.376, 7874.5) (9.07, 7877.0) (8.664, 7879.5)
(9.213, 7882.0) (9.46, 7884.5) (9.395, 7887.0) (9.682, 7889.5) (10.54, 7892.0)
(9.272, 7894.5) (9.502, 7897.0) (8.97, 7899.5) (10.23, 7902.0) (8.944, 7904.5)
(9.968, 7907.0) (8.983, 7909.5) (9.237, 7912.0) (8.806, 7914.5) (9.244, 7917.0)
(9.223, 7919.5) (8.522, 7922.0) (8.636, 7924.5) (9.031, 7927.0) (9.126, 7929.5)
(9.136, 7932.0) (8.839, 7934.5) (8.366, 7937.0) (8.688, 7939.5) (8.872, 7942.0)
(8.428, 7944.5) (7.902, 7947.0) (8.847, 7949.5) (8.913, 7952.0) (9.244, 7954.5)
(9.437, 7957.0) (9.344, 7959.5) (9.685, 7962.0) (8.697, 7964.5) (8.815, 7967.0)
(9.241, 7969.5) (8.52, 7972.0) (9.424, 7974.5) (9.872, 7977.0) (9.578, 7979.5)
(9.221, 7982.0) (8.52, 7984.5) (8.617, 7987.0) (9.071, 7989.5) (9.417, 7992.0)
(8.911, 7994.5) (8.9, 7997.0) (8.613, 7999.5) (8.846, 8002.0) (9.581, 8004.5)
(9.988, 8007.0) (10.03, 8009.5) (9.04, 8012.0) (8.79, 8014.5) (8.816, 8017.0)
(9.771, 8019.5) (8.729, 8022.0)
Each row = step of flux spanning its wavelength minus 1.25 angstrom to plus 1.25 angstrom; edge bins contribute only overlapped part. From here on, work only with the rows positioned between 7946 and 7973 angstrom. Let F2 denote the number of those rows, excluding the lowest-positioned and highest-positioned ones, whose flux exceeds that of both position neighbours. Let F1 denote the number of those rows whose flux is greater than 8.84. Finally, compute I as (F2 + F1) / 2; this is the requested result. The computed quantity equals 5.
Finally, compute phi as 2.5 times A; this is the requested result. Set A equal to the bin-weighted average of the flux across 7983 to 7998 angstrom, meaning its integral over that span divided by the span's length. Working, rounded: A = 8.91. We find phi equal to 22.3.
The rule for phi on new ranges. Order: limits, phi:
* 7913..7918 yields 22.6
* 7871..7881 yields 22.7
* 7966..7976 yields 22.6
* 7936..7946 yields 21.4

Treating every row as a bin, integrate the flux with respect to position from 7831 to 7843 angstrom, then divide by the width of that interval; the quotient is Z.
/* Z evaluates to 9.1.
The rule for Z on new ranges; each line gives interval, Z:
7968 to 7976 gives 9.1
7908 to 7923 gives 9.0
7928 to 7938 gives 8.9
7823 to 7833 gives 9.5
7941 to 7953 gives 8.6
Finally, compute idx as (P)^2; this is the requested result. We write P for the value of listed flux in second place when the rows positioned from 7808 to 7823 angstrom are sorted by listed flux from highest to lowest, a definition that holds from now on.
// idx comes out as 94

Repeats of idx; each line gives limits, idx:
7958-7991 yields 94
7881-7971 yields 105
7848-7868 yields 97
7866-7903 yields 105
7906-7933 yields 85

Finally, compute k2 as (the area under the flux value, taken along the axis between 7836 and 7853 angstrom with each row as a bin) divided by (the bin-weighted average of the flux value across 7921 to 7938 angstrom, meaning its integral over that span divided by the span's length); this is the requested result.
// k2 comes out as 17.5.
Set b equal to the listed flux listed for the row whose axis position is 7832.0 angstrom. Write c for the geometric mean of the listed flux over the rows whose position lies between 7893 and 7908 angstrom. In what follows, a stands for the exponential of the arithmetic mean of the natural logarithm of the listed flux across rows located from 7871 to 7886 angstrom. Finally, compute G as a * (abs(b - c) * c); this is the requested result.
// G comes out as 13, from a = 9.2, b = 9.319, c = 9.47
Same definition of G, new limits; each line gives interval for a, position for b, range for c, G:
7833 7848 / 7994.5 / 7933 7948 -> 31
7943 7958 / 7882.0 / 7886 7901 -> 28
